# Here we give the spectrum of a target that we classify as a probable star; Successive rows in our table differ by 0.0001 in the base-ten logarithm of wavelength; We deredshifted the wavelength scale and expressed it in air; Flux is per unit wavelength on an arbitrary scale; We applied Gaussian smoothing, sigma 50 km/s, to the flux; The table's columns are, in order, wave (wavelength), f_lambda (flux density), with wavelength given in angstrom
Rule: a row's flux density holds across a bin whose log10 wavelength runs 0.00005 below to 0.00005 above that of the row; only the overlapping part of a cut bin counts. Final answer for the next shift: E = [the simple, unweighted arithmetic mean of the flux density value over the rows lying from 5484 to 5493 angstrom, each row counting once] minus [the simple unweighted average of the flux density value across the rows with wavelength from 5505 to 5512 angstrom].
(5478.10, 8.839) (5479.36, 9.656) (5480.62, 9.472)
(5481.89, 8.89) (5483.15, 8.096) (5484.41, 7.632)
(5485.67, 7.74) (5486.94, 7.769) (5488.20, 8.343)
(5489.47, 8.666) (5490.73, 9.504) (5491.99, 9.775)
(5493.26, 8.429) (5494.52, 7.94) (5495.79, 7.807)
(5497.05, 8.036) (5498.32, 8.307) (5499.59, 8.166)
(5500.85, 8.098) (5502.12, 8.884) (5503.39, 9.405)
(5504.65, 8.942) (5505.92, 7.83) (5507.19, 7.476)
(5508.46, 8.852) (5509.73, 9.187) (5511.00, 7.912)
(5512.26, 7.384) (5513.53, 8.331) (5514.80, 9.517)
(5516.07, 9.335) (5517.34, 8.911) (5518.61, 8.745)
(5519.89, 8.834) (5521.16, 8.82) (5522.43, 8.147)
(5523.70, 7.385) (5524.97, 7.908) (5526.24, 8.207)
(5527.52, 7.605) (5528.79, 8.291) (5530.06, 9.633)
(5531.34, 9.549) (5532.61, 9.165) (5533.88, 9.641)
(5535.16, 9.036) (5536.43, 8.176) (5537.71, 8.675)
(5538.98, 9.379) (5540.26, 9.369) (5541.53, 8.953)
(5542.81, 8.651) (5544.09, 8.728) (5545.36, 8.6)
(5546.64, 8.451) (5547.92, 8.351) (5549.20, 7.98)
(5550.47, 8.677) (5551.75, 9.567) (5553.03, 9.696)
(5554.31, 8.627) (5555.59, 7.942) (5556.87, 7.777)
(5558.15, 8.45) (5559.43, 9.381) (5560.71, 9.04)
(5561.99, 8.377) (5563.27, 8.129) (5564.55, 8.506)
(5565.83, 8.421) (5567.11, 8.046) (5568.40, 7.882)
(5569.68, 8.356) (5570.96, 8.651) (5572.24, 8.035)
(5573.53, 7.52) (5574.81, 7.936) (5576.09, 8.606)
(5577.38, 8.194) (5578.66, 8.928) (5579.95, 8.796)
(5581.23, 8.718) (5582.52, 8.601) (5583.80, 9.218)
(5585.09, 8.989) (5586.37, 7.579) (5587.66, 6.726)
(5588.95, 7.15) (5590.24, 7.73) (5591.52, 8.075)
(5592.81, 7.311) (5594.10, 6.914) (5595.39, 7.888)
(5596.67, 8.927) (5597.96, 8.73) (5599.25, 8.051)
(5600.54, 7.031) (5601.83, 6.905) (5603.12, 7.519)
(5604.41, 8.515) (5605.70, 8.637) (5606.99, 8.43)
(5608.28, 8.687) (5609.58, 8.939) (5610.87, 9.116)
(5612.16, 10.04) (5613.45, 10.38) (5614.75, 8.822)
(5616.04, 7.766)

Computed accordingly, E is 0.24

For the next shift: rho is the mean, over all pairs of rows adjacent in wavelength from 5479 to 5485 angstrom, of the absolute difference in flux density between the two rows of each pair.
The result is 0.51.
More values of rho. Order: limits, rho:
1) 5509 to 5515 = 0.98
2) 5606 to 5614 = 0.39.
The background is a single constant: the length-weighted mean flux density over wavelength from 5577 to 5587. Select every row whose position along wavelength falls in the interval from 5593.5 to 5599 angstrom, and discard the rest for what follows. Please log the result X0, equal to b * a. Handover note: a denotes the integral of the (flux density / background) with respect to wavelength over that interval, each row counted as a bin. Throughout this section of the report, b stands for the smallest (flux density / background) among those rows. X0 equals 4.1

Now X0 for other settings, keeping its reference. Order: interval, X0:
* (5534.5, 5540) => 5.3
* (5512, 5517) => 4.3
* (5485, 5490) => 4.2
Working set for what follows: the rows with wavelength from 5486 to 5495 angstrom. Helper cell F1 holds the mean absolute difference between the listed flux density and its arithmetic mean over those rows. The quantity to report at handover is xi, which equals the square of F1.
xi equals 0.34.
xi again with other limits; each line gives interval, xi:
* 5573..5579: 0.18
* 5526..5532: 0.56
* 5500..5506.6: 0.29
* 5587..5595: 0.15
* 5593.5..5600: 0.34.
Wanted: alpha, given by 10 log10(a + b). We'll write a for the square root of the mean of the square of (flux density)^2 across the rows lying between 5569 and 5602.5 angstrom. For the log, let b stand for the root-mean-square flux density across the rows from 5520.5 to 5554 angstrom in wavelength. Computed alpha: 18.8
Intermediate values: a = 66.5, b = 8.74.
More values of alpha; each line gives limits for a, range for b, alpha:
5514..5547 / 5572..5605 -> 19.3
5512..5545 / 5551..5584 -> 19.3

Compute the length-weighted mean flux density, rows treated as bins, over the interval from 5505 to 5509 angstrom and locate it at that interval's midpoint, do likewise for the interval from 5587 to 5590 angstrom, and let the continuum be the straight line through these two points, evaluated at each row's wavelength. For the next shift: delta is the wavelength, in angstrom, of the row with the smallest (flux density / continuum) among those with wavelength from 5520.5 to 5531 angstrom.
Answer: 5523.70 angstrom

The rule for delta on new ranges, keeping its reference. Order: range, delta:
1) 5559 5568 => 5567.11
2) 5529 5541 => 5536.43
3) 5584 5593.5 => 5587.66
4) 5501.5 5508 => 5507.19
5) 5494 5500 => 5495.79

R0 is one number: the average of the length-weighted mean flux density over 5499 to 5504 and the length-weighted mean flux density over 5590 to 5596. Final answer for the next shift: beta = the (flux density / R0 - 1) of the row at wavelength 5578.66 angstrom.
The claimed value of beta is 0.10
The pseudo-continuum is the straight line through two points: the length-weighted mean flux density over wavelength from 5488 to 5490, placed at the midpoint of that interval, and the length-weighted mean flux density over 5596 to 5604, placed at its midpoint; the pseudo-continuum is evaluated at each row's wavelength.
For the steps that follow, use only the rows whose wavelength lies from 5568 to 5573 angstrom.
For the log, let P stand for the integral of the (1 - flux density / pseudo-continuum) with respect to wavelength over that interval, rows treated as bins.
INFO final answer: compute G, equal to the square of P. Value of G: 0.013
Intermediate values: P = -0.11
